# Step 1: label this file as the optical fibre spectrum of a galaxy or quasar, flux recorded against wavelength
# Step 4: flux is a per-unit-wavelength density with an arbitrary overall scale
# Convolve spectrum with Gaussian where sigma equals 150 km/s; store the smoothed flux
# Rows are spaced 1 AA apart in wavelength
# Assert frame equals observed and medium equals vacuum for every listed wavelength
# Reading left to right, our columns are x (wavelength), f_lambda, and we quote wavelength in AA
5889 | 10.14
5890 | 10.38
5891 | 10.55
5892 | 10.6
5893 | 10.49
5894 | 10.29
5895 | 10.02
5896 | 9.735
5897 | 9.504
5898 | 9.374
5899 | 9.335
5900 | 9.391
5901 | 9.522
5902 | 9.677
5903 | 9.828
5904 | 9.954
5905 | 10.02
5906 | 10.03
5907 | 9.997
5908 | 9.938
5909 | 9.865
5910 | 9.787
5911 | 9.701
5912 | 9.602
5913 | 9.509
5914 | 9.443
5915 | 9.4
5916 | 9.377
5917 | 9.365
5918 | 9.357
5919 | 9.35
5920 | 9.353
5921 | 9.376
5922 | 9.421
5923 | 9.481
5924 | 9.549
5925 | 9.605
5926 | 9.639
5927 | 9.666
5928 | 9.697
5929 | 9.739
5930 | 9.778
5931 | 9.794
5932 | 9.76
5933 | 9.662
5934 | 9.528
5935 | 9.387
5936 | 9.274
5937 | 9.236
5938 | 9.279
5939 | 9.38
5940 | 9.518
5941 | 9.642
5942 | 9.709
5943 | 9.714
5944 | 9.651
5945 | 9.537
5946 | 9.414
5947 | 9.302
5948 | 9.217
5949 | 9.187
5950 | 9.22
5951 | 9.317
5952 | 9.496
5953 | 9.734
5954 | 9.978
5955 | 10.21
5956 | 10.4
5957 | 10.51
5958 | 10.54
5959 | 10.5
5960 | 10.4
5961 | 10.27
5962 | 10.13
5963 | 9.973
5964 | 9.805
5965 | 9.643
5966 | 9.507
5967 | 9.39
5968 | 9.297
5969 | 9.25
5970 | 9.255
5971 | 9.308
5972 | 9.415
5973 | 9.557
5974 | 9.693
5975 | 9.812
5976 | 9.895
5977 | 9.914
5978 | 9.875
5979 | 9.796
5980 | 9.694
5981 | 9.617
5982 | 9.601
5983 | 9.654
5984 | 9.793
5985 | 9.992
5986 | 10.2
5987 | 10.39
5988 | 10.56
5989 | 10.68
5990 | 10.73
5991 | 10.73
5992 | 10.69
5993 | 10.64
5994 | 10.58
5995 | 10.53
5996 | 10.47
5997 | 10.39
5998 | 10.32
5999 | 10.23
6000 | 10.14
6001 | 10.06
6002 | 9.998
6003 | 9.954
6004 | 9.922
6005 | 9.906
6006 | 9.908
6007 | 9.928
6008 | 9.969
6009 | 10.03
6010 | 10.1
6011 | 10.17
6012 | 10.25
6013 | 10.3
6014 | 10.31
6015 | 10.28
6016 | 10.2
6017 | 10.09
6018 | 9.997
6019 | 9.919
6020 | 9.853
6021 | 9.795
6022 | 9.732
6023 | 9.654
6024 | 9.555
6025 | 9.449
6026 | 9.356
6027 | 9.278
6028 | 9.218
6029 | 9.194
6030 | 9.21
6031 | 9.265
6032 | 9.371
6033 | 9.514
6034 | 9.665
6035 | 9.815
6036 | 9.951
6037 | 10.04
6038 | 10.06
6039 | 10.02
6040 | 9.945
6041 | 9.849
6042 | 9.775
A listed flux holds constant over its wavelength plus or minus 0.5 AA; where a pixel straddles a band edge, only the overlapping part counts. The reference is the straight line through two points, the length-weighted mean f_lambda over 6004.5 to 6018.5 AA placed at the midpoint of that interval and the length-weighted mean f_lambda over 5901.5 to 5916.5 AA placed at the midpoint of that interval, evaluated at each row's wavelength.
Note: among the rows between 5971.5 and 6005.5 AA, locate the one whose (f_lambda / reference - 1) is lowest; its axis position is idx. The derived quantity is 5972 AA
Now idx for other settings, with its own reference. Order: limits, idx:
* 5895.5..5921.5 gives 5920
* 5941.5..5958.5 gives 5949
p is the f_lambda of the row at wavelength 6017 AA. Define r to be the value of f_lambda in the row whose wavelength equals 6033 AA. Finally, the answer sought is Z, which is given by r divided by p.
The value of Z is 0.94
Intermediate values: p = 10.09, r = 9.514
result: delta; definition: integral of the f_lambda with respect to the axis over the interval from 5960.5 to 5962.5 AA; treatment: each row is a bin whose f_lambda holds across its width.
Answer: 20.4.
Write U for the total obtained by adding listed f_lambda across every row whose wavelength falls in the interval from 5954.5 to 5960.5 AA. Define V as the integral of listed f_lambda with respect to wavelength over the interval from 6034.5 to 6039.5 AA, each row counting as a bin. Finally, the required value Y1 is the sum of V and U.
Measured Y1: 112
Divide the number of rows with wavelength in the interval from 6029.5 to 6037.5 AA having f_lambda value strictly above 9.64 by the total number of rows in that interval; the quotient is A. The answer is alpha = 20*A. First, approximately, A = 0.50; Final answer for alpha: 10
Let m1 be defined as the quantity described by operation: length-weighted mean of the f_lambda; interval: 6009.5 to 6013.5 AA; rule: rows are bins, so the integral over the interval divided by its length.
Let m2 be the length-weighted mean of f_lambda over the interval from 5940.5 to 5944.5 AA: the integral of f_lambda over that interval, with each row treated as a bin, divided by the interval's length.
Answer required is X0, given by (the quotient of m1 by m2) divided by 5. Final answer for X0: 0.211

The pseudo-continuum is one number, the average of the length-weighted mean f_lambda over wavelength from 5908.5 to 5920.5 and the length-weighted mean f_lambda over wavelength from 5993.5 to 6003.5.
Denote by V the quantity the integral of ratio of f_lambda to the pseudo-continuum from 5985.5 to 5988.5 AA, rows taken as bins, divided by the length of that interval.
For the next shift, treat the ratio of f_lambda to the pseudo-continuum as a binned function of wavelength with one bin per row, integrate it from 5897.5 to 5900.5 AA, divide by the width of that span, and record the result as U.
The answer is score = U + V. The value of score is 2.00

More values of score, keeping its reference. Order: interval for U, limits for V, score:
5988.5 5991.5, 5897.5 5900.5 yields 2.03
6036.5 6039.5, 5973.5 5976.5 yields 2.01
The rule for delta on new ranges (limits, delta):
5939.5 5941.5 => 19.2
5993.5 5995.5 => 21.1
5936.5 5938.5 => 18.5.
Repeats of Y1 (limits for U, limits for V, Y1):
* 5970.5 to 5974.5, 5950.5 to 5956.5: 97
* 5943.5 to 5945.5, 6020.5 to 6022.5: 39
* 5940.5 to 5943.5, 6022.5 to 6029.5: 95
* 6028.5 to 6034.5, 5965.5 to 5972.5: 122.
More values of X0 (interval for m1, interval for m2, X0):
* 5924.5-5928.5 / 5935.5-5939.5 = 0.208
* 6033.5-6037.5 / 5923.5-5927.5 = 0.205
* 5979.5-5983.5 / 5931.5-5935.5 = 0.201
